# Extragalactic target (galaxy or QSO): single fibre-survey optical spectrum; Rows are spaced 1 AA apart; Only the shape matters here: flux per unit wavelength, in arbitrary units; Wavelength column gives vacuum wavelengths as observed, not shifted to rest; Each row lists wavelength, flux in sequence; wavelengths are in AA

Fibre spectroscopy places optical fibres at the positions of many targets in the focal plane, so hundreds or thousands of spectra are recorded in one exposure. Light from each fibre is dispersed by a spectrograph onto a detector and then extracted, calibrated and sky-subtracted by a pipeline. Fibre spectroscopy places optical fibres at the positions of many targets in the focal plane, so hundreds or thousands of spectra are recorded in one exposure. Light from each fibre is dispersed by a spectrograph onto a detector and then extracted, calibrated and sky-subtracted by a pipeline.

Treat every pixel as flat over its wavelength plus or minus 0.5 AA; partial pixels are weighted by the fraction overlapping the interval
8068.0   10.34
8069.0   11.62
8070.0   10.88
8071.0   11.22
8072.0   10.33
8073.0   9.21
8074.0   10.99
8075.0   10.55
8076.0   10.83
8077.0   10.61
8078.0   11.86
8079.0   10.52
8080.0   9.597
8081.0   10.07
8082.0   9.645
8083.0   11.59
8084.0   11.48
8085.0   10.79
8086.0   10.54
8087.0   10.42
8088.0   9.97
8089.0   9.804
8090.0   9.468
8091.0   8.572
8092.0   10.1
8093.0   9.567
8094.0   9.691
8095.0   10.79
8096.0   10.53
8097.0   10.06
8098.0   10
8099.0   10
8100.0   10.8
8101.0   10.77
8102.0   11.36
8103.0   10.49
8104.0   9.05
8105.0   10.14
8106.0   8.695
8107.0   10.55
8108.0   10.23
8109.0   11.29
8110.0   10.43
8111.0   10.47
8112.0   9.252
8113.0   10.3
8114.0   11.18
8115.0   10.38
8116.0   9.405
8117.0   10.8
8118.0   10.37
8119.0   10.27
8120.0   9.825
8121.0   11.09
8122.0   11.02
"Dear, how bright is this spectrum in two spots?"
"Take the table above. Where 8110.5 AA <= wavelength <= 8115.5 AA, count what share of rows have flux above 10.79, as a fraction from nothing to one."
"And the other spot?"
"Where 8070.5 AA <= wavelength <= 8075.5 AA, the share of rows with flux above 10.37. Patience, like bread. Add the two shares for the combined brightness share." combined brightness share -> 0.8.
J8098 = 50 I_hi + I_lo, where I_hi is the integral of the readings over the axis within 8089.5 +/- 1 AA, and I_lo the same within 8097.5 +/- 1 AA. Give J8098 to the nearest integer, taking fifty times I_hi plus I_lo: 984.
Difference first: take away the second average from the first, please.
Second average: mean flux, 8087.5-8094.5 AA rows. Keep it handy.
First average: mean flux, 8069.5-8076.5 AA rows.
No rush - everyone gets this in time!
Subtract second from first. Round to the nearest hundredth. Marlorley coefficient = 0.98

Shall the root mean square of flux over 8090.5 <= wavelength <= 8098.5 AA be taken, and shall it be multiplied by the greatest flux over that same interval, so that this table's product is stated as 107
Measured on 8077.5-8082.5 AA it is 123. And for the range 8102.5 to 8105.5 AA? 104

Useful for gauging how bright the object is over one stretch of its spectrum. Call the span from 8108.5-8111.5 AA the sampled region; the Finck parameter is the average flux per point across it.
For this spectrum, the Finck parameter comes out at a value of 10.7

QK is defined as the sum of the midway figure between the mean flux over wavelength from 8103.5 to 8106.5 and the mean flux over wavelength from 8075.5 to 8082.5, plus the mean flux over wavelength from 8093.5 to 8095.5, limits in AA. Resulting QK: 20.1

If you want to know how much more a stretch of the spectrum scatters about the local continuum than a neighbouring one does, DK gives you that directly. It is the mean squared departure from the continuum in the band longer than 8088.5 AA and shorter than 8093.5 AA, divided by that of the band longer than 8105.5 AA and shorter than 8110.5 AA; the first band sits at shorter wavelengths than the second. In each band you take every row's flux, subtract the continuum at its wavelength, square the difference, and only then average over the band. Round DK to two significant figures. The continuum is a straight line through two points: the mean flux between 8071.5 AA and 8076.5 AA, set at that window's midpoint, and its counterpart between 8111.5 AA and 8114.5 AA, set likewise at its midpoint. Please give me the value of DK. 1.3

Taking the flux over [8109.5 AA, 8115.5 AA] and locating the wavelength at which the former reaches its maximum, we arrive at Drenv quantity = 8114.0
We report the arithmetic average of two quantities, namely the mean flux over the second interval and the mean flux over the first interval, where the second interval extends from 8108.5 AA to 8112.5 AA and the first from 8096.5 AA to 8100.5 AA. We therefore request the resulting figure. 10.3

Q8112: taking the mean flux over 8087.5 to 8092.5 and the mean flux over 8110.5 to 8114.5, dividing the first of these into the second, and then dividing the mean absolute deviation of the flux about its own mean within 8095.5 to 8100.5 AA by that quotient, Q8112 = 0.29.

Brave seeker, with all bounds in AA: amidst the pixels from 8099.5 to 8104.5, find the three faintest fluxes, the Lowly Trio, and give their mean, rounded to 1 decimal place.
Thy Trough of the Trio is 10.1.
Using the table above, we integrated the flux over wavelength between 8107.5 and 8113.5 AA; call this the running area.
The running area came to 62.0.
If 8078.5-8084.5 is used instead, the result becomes 62.9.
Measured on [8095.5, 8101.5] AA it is 62.2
